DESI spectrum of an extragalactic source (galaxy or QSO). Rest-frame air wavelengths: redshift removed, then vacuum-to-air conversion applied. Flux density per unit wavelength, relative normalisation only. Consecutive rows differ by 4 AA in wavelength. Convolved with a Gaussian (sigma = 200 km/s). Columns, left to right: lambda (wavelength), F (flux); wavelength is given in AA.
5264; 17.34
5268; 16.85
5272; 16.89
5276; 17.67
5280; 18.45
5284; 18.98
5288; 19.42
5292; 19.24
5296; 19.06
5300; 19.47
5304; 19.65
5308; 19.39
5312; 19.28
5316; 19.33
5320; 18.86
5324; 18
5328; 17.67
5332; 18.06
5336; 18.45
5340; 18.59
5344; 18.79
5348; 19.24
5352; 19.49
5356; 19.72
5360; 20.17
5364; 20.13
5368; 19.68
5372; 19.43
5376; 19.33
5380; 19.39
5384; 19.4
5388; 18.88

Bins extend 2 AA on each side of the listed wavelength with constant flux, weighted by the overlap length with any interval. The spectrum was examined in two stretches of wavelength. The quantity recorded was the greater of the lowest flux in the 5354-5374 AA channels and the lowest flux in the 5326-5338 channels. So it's 19.43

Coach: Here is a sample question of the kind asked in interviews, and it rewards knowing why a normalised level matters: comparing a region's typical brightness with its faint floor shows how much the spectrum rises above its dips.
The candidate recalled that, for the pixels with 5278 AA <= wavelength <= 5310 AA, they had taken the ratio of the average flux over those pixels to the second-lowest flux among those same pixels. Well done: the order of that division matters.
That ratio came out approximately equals 1.01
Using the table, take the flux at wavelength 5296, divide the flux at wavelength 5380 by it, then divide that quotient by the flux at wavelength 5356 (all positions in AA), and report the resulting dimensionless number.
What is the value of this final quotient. 0.052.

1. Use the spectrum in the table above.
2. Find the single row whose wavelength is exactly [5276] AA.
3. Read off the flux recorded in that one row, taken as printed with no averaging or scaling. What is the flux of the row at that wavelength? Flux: 17.67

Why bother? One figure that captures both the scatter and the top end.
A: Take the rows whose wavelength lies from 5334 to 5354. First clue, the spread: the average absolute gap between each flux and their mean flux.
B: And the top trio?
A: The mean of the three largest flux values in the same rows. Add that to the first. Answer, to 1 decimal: 19.5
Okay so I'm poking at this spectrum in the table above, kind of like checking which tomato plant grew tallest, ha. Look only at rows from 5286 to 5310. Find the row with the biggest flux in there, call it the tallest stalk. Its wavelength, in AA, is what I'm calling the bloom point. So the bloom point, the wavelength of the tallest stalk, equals 5304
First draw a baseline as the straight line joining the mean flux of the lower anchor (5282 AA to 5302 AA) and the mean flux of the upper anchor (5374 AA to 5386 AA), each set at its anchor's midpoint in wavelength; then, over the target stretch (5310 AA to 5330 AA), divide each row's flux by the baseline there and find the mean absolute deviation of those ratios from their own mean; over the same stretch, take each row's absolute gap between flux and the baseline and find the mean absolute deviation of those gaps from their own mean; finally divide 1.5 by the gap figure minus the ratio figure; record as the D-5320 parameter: 2.6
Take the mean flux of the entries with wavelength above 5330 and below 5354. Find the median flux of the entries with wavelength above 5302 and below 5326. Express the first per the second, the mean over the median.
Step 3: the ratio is 0.97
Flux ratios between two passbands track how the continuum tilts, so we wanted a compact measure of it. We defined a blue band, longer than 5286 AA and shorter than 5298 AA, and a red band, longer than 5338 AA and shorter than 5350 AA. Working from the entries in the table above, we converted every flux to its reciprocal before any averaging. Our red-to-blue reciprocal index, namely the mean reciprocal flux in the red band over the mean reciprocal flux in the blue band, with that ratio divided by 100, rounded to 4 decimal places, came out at 0.0102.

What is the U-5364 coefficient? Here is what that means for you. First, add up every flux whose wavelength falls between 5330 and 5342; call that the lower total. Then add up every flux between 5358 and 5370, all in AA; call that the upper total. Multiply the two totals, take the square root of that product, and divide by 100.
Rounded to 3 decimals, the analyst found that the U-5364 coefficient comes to 0.575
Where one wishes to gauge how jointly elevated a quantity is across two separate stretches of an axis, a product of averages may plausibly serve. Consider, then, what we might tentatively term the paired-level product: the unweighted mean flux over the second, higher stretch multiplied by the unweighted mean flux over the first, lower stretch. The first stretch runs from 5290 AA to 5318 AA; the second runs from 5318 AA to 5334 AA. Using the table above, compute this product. 351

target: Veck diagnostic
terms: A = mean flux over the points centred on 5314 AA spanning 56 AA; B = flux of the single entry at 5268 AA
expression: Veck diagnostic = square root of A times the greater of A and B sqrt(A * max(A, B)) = 18.9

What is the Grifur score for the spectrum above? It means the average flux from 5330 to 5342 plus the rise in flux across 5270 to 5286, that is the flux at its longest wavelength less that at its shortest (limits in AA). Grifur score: 20.5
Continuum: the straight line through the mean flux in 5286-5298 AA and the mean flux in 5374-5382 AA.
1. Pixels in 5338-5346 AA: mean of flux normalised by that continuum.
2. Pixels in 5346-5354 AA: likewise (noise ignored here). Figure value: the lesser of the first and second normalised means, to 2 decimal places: 0.97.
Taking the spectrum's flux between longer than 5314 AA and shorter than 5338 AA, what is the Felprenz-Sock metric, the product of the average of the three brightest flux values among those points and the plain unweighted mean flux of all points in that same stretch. 347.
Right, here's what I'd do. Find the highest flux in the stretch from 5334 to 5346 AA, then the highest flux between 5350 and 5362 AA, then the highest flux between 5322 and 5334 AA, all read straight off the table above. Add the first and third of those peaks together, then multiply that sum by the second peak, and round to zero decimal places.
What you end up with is 743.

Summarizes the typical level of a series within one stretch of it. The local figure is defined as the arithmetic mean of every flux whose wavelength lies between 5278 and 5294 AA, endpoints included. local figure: 19.0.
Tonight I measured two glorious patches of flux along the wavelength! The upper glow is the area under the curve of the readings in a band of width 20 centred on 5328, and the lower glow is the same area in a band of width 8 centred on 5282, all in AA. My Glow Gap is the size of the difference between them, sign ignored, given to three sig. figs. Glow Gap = 214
